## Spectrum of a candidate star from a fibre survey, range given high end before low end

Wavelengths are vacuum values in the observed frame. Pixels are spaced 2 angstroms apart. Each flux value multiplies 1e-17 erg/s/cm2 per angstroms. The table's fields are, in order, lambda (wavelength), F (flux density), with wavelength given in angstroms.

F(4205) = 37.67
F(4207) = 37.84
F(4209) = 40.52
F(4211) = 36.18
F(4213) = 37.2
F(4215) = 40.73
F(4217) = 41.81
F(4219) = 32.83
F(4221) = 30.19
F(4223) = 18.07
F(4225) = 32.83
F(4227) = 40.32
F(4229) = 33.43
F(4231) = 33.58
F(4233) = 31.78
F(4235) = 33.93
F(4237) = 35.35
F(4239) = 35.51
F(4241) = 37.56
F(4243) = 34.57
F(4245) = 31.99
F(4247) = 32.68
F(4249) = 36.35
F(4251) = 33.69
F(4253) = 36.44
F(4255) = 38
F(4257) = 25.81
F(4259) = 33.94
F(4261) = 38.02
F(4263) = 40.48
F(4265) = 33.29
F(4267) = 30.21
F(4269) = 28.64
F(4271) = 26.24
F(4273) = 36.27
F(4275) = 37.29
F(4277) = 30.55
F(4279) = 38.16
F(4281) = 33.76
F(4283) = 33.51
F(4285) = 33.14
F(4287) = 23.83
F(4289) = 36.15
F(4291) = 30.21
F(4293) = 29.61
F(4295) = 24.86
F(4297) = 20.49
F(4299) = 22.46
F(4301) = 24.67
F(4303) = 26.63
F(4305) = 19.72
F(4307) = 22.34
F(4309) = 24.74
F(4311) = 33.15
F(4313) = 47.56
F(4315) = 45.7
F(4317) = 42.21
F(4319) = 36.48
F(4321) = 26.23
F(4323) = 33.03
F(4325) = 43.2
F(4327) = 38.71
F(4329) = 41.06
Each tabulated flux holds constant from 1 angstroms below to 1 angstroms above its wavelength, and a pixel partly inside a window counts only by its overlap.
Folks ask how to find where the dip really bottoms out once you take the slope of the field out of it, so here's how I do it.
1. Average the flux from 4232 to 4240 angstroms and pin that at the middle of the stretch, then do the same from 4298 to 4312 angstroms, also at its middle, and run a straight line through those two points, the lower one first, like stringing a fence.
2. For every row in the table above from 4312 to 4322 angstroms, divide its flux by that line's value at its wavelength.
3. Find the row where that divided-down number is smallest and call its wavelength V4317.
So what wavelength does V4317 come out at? 4321 angstroms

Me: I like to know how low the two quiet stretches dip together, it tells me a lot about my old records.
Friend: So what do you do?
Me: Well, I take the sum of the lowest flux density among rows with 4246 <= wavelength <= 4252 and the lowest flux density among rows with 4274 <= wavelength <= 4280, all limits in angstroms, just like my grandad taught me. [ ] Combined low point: 63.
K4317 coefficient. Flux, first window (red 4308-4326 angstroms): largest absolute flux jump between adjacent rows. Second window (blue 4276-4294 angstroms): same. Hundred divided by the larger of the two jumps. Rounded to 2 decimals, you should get 6.94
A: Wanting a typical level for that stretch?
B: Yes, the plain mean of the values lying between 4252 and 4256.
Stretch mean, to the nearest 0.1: 37.2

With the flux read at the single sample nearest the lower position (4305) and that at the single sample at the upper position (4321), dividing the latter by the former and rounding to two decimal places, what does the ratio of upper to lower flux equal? 1.33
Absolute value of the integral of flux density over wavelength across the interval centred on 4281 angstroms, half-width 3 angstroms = 211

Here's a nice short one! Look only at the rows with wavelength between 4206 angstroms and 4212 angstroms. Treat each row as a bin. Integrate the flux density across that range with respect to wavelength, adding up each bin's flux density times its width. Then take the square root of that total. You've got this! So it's 15.1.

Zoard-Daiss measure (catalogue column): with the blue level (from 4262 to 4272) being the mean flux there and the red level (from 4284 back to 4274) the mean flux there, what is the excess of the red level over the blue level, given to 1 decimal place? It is 2.9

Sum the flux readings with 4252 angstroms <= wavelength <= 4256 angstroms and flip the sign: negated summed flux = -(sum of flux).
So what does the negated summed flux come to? -74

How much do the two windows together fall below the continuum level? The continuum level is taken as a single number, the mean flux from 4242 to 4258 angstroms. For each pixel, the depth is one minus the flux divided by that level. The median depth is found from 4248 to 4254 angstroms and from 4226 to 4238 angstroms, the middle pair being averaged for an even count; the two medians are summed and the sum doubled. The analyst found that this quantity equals -0.16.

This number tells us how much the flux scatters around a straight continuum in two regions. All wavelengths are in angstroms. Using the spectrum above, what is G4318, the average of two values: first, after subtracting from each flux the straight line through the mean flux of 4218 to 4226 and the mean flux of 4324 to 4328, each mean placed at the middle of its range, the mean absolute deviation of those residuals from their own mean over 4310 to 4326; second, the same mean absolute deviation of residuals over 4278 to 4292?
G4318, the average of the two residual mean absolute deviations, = 4.9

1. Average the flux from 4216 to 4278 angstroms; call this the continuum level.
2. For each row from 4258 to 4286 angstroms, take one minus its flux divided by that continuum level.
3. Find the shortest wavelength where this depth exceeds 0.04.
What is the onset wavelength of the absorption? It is 4267 angstroms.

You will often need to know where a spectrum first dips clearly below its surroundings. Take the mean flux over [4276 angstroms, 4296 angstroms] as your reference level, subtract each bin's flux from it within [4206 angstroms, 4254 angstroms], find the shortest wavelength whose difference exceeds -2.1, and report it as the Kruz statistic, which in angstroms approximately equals 4219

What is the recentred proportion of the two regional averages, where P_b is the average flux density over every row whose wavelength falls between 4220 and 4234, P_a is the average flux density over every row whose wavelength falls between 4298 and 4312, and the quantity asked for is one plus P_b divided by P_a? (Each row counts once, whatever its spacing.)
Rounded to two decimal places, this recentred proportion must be 2.27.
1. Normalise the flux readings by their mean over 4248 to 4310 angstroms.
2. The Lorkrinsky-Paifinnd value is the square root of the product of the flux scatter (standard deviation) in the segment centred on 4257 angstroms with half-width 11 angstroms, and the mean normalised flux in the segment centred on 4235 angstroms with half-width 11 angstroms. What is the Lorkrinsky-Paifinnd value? 2.1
